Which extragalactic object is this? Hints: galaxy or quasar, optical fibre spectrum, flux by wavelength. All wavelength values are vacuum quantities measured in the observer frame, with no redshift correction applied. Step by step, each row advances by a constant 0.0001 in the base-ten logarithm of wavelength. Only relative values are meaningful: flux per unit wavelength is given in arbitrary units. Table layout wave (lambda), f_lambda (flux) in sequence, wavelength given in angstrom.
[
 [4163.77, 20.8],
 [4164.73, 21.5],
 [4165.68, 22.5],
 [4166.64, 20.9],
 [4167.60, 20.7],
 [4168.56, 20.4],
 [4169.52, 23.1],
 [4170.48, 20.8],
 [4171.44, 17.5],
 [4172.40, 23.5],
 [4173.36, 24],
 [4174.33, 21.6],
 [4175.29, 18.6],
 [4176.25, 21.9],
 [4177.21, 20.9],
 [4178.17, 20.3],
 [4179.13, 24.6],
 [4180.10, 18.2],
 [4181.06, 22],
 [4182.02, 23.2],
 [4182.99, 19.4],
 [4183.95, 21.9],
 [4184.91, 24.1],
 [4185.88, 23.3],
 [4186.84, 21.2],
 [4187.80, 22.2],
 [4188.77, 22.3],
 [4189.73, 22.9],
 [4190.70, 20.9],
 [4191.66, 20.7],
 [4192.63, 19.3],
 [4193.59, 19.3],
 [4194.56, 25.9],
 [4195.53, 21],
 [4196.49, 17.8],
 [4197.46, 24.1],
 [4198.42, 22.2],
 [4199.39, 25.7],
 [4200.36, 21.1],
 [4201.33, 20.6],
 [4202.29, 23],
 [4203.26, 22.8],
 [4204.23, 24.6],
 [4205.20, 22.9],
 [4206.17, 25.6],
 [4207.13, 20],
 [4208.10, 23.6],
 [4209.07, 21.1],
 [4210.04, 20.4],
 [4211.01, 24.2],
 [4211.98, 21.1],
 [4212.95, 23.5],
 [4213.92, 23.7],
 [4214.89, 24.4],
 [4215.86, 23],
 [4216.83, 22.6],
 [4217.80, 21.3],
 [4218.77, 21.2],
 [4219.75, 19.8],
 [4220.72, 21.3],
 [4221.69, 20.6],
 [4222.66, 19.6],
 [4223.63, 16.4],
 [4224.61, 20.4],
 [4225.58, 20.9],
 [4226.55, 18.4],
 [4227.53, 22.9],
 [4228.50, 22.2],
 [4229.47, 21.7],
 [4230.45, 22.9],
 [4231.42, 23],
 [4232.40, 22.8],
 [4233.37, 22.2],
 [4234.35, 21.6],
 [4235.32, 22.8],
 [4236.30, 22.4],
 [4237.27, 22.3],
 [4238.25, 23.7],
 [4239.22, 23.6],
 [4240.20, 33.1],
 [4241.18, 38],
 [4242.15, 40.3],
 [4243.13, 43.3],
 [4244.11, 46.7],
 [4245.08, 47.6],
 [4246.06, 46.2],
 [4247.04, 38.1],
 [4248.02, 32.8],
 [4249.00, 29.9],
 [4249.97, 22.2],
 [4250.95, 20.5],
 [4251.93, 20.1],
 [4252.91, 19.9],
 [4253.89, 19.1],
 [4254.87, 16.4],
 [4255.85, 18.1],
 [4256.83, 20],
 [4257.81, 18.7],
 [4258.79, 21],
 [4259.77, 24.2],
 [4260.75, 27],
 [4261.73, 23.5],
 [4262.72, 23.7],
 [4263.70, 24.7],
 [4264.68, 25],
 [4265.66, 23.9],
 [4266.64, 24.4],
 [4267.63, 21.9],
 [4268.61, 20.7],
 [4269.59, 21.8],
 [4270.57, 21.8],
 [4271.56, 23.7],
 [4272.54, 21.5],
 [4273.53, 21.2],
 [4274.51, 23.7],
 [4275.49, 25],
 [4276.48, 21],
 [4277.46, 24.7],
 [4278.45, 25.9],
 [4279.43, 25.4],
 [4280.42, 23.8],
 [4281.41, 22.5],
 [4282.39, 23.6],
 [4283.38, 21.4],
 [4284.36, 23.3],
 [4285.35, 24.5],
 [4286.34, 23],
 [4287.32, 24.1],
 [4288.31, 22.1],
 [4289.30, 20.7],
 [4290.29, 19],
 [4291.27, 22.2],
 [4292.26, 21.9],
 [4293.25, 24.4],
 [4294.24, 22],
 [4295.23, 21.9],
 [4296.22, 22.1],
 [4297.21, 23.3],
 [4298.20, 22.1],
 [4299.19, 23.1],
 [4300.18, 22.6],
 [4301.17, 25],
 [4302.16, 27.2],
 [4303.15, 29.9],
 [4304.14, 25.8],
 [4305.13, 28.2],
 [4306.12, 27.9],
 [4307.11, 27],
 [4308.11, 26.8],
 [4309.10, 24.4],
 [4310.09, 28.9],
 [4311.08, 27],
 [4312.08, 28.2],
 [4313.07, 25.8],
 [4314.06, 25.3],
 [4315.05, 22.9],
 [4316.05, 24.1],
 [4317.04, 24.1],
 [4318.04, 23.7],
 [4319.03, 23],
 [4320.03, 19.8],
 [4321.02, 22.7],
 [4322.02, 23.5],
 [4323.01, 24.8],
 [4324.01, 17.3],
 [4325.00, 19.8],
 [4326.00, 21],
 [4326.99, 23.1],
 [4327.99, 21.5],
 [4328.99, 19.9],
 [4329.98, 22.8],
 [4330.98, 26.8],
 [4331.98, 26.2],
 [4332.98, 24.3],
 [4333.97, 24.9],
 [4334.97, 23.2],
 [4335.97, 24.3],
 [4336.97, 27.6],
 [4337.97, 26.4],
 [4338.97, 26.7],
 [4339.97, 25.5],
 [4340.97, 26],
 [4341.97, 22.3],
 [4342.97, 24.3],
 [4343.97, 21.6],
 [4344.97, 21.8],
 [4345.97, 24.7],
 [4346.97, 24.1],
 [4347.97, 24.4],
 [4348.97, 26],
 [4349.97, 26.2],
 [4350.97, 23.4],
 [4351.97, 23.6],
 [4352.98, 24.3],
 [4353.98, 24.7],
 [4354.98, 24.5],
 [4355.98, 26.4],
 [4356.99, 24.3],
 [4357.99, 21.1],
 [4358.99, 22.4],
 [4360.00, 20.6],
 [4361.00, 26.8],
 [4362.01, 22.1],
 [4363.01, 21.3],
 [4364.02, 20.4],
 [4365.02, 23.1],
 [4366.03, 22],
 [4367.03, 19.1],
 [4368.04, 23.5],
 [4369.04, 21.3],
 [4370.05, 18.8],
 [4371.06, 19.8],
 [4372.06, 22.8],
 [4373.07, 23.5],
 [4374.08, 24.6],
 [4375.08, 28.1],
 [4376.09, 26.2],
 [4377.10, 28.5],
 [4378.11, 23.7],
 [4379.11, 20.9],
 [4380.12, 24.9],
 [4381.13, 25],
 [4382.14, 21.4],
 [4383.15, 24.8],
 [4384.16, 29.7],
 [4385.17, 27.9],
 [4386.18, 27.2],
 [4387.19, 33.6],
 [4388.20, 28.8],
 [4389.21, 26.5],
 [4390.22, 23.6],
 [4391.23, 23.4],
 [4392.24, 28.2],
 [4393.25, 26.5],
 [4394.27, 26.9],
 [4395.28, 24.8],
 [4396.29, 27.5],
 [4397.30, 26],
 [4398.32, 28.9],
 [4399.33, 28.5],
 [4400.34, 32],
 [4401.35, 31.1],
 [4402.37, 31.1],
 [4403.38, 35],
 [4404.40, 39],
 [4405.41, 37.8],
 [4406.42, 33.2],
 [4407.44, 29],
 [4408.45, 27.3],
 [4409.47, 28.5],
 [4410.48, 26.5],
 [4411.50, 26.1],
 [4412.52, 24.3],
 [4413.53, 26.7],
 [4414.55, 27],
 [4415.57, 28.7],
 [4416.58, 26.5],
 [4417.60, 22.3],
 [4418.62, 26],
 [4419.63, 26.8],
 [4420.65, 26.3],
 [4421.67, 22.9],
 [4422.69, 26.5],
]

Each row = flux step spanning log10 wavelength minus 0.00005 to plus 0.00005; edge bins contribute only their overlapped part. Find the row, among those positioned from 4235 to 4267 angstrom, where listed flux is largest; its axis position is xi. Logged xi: 4245.08 angstrom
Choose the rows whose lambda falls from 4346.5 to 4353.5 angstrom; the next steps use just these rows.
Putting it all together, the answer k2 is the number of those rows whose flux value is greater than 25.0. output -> 2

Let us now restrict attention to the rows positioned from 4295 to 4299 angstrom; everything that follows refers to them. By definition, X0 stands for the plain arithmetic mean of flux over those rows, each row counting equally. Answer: 22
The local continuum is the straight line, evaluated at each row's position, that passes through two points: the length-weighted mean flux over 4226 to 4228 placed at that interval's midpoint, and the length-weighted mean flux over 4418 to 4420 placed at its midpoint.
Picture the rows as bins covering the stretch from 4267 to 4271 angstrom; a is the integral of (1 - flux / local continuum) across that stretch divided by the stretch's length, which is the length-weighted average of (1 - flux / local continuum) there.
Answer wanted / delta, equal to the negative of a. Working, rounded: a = 0.01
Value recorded -0.01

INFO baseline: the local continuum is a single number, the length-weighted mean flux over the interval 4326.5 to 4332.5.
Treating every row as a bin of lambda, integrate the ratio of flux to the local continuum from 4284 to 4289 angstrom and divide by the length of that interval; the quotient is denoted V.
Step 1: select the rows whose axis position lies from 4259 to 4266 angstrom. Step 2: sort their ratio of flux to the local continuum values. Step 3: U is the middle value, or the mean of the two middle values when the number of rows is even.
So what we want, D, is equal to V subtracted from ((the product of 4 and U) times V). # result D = 3.1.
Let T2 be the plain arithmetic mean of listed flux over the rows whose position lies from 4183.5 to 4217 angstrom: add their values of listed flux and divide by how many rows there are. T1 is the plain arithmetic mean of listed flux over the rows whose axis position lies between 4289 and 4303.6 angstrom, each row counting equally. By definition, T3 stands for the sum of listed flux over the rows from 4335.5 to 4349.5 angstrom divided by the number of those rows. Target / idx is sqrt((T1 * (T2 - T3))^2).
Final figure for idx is 54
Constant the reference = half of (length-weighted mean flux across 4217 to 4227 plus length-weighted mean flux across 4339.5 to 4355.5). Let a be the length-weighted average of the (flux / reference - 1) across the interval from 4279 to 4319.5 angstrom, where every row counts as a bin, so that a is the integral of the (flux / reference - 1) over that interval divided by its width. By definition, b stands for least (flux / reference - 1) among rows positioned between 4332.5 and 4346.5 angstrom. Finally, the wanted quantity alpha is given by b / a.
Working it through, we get -0.3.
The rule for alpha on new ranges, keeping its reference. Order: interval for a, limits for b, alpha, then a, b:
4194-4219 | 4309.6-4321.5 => -5.3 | 0.02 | -0.11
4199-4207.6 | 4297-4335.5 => -6.5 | 0.03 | -0.22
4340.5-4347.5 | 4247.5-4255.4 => -4.2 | 0.06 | -0.26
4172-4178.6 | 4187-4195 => 4.6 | -0.03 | -0.13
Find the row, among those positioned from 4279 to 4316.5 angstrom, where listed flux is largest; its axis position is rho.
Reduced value 4303.15 angstrom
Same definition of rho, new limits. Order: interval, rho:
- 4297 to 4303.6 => 4303.15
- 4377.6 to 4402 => 4387.19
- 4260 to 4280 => 4260.75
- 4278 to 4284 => 4278.45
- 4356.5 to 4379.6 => 4377.10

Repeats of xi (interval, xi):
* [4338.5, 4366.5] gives 4361.00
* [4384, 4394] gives 4387.19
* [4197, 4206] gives 4199.39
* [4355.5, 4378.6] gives 4377.10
